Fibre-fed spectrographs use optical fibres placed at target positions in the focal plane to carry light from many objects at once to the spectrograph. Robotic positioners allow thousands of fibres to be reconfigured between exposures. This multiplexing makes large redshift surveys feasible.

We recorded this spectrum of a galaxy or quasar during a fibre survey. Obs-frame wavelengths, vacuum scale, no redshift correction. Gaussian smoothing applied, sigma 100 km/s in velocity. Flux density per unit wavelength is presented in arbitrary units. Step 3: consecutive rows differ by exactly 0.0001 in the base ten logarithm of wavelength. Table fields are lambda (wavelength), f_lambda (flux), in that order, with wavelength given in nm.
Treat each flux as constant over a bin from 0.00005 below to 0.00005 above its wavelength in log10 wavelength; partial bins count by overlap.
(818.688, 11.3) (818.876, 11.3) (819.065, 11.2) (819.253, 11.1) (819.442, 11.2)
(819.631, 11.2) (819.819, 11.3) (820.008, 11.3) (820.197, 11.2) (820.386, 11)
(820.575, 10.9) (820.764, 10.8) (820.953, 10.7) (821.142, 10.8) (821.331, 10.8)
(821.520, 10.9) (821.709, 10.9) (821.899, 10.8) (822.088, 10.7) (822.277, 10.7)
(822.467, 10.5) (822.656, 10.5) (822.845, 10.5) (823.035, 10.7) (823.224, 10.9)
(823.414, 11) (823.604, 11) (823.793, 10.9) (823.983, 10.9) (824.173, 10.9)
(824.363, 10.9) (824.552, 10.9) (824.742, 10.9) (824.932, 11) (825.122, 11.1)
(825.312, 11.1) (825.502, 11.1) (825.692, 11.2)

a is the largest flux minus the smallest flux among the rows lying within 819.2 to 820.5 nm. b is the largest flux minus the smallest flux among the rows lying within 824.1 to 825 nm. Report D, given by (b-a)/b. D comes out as -2.0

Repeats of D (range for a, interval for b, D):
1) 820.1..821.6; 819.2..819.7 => -4.0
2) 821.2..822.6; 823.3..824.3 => -3.0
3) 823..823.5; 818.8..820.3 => -0.5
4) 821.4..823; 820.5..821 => -1.0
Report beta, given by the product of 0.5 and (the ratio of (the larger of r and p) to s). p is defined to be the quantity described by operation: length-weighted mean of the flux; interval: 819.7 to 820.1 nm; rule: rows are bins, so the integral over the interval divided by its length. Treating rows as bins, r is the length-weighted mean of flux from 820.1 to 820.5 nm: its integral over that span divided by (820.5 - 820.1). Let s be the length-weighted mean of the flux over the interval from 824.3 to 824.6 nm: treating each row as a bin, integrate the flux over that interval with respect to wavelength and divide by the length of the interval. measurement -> 0.517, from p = 11.3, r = 11.1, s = 10.9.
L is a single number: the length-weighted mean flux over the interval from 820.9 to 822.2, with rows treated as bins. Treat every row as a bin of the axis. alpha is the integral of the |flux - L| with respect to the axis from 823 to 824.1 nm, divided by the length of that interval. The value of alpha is 0.13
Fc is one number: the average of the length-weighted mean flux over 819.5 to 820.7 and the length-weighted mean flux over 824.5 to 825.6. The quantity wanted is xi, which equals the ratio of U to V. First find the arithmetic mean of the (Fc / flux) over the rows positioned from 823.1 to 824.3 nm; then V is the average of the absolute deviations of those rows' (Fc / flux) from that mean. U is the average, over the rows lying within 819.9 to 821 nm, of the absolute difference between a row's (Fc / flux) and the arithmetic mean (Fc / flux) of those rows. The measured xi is 4.09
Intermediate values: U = 0.017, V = 0.004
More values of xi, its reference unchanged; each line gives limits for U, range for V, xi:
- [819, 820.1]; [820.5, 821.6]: 0.93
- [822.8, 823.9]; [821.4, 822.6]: 1.33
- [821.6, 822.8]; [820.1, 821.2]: 0.96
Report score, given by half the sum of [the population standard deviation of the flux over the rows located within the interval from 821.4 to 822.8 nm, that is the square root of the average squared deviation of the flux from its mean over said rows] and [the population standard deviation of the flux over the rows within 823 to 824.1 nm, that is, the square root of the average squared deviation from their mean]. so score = 0.128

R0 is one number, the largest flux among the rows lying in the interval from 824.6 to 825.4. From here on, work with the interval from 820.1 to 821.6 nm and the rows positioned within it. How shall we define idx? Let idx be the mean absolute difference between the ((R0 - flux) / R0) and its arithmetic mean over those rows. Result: 0.010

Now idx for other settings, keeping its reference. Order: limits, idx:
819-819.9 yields 0.004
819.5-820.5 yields 0.007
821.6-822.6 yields 0.009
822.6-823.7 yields 0.018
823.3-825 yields 0.004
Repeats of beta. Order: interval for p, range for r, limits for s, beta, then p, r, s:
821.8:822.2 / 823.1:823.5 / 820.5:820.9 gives 0.505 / 10.7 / 10.9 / 10.8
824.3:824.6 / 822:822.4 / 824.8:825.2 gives 0.495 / 10.9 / 10.7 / 11.0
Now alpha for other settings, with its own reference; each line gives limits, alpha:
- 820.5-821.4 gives 0.04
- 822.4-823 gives 0.28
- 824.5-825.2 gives 0.17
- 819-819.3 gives 0.35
